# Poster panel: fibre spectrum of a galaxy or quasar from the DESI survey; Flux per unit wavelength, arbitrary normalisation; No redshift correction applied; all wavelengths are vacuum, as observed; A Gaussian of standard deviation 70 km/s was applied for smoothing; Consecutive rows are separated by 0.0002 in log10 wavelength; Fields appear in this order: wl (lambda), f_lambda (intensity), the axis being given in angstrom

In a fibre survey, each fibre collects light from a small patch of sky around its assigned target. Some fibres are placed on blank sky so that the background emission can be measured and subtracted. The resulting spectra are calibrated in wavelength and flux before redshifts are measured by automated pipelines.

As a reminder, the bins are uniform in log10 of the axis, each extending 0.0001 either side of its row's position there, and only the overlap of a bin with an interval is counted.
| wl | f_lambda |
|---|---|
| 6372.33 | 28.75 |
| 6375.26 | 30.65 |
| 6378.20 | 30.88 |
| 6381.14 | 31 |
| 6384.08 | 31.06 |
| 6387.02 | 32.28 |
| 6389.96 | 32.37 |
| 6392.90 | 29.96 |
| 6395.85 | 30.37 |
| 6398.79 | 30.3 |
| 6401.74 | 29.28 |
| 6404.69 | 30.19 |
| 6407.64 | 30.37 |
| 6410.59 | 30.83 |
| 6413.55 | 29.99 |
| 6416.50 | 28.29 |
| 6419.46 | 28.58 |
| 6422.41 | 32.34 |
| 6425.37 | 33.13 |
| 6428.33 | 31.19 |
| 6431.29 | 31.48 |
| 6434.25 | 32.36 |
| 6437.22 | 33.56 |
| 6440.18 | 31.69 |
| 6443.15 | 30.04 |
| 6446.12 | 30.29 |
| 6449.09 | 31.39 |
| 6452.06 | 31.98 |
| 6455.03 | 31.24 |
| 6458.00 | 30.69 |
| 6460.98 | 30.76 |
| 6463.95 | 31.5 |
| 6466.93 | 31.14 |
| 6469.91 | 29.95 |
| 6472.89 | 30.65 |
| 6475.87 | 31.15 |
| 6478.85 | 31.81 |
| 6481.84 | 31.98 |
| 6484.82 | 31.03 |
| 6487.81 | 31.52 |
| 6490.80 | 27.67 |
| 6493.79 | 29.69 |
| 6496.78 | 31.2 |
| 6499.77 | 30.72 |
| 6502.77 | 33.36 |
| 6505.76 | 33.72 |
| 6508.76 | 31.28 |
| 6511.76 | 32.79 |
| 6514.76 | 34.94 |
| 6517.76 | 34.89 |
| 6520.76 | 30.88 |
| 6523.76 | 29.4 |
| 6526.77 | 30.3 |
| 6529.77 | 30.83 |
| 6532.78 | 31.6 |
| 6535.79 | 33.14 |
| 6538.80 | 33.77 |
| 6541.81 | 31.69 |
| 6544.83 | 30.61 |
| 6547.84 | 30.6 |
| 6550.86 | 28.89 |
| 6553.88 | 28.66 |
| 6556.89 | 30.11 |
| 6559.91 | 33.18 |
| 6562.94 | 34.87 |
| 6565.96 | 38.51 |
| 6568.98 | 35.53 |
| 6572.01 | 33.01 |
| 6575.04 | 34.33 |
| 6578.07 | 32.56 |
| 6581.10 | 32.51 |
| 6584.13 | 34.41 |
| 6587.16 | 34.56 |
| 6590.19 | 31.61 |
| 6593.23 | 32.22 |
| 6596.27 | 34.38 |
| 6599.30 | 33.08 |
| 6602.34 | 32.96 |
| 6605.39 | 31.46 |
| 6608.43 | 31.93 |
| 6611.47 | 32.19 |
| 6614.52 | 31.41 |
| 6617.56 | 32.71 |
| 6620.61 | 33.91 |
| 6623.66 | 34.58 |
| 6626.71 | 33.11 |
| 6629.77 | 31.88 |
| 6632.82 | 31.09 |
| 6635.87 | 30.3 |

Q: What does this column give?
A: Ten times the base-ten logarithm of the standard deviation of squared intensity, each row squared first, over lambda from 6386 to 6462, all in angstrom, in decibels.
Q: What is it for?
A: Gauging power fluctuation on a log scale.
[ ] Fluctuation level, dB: 19.0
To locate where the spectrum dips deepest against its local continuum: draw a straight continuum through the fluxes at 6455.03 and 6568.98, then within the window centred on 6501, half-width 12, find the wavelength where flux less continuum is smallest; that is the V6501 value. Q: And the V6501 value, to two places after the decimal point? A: 6490.80 angstrom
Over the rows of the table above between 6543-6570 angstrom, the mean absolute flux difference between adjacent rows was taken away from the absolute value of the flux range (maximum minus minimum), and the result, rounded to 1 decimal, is 8.0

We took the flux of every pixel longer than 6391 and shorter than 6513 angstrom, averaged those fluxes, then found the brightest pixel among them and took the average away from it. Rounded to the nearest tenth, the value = 2.7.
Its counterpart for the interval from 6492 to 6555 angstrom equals 3.4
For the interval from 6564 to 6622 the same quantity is 5.2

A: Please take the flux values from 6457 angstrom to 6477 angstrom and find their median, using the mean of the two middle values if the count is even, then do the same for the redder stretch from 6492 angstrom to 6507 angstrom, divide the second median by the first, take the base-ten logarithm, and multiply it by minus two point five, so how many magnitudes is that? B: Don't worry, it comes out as -0.015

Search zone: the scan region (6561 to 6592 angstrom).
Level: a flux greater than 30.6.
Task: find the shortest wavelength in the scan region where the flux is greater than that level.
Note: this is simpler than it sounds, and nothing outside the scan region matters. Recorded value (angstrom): 6562.94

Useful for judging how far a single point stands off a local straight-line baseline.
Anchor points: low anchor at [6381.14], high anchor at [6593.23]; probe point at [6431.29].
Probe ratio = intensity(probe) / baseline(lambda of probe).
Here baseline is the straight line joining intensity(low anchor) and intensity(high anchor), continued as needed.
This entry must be 1.01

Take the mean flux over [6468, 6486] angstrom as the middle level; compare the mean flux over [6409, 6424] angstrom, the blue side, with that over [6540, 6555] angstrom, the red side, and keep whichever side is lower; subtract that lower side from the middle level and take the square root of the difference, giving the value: 1.0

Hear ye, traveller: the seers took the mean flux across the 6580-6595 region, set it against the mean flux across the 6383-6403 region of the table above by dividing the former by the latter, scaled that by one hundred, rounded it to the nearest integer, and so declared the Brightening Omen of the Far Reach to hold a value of 107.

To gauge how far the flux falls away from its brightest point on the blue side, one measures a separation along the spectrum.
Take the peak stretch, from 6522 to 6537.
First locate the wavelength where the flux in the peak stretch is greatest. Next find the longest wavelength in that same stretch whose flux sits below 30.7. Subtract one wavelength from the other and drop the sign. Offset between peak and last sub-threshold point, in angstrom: 9.0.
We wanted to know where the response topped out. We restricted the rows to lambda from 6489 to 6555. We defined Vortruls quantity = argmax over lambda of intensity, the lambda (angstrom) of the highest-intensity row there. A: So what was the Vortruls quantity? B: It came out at 6514.76 angstrom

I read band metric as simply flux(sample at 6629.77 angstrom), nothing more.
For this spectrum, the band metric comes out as 31.88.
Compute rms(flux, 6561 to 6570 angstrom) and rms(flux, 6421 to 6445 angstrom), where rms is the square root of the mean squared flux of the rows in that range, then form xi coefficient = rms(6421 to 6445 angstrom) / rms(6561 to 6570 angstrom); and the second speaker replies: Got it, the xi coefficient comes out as 0.88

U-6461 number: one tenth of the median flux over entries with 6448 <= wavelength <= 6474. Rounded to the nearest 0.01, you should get 3.11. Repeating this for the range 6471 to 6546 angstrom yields 3.13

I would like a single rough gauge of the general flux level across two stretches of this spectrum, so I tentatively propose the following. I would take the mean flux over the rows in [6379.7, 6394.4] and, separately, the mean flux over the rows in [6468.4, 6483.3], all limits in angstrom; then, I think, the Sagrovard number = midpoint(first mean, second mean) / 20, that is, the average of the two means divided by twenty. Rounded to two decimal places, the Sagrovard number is 1.56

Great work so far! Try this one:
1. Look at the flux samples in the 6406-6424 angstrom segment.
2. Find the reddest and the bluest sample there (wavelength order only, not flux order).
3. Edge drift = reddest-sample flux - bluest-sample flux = 2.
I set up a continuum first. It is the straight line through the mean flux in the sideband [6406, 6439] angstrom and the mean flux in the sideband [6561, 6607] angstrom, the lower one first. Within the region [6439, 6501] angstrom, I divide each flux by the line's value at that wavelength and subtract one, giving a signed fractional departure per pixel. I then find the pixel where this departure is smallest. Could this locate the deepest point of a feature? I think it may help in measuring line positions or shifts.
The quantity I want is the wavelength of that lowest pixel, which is 6490.80 angstrom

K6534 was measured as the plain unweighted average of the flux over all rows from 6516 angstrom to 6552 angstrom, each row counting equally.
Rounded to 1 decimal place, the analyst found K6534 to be 31.4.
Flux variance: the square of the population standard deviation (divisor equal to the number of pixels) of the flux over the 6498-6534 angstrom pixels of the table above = 3.1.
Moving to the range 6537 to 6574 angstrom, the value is 7.9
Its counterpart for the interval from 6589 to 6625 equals 1.1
